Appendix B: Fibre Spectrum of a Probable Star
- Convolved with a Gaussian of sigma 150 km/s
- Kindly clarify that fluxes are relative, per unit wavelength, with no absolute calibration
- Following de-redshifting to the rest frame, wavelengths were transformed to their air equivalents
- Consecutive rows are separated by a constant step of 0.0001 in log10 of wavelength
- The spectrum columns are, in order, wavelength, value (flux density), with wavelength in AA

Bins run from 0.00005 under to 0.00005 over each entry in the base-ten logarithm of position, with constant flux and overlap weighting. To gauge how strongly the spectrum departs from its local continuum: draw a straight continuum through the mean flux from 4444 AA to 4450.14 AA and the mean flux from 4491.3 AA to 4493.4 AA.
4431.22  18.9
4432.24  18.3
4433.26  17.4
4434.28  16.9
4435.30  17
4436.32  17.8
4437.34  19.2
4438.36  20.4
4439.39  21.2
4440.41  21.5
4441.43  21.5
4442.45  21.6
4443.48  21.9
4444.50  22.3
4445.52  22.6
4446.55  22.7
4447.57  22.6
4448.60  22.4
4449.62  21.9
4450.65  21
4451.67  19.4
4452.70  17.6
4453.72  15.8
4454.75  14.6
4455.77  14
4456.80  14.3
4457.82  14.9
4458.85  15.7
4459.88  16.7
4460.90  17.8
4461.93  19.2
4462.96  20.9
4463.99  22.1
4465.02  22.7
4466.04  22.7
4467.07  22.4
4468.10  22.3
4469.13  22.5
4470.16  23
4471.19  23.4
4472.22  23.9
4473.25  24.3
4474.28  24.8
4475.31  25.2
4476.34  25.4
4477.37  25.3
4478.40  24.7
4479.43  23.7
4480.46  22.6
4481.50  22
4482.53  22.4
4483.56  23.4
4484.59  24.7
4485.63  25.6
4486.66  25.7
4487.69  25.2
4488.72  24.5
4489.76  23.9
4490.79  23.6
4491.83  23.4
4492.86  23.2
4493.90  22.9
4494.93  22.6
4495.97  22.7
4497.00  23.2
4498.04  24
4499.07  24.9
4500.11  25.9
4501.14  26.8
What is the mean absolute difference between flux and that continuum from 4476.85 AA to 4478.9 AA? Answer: 2.0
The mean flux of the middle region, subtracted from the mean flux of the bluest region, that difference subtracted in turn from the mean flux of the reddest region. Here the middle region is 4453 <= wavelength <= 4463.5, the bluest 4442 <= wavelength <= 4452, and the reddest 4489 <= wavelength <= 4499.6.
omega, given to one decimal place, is 18.0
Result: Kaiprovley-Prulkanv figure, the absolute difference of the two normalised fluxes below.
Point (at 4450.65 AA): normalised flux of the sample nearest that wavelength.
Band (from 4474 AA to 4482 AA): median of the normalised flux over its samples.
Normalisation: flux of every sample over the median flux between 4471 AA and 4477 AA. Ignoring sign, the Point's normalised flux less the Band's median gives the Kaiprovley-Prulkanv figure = 0.15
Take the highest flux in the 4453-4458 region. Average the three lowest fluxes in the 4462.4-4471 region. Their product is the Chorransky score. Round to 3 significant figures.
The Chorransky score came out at 344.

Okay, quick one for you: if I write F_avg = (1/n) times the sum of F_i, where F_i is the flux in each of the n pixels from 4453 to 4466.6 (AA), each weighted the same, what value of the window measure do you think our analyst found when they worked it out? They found 17.8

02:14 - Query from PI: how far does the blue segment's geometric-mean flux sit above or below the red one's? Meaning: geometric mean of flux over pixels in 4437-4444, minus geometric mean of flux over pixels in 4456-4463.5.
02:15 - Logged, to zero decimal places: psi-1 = 4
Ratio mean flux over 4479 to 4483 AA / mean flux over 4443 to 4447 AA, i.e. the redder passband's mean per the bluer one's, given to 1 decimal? 1.0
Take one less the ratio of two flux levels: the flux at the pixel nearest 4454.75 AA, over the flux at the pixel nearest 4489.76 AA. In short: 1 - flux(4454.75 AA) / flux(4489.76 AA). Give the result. 0.39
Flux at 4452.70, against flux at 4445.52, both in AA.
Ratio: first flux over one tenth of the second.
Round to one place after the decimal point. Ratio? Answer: 7.8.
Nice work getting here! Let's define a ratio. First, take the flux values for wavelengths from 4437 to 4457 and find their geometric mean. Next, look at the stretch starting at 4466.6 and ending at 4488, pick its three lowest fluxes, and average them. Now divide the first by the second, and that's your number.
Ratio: 0.89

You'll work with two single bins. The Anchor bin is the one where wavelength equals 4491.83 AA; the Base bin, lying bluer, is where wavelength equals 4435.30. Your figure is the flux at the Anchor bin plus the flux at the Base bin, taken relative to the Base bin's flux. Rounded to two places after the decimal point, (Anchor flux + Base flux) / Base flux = 2.38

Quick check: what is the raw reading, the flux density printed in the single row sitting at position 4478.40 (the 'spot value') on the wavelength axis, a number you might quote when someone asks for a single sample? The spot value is 24.7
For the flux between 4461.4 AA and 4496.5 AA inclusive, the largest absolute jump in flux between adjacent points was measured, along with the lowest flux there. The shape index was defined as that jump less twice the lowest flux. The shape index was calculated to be -37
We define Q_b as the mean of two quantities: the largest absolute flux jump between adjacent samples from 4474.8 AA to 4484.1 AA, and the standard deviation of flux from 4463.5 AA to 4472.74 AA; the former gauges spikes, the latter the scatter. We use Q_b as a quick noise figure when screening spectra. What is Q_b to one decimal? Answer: 0.8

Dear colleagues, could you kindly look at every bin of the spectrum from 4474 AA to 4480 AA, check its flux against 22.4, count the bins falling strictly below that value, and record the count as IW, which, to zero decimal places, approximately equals 0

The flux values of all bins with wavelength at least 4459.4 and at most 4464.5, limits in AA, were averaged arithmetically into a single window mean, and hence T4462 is 19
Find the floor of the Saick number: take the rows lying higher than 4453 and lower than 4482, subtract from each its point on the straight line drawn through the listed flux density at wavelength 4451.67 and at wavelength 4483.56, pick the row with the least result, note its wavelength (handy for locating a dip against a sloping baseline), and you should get 4455.77 AA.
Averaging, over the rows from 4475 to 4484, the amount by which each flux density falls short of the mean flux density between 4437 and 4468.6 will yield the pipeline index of -4.0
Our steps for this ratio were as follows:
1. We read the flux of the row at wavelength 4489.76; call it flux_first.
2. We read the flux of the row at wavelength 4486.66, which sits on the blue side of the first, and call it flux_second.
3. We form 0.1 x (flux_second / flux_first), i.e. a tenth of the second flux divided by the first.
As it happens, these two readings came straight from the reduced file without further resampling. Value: 0.108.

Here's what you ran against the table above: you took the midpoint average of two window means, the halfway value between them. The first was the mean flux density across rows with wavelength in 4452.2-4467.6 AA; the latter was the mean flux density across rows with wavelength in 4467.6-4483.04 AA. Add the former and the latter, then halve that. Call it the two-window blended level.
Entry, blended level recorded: 20.9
